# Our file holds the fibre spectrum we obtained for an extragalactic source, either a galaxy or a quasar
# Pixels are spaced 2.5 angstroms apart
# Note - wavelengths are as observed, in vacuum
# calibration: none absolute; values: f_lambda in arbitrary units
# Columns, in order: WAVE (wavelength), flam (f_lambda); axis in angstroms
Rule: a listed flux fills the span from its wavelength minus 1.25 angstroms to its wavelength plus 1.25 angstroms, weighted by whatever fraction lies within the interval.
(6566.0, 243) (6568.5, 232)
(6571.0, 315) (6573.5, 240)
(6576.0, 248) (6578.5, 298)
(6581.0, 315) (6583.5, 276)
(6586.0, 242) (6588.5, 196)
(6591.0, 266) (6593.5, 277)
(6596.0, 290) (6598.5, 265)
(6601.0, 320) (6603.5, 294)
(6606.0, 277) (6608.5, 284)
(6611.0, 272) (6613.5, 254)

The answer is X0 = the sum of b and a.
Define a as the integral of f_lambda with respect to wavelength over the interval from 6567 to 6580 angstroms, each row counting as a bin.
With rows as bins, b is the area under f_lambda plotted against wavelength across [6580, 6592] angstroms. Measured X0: 6564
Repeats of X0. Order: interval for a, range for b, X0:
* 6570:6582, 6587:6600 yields 6758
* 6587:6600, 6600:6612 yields 6845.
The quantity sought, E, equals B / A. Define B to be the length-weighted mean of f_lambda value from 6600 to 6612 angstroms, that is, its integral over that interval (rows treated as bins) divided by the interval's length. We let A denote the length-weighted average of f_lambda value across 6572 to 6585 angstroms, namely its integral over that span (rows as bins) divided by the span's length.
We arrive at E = 1.049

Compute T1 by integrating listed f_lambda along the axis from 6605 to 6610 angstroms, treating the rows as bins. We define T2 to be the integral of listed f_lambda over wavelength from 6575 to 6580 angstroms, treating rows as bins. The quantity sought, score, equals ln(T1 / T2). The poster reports 0.01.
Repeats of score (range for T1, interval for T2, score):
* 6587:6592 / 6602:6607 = -0.22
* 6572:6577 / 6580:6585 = -0.17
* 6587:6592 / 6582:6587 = -0.13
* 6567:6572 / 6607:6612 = -0.03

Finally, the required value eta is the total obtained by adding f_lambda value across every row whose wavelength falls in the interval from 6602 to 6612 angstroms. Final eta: 1127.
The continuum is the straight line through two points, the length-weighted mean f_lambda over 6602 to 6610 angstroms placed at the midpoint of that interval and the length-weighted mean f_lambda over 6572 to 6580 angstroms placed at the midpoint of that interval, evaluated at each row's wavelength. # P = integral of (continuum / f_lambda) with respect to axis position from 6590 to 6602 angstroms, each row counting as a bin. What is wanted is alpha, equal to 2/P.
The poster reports 0.169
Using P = 11.9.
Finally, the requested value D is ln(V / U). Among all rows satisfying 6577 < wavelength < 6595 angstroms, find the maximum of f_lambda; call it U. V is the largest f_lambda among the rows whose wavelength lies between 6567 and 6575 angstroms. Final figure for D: 0.000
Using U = 315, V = 315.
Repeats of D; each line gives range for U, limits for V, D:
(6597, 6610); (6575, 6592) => -0.016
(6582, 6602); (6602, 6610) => -0.085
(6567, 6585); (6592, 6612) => 0.016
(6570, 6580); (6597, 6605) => 0.016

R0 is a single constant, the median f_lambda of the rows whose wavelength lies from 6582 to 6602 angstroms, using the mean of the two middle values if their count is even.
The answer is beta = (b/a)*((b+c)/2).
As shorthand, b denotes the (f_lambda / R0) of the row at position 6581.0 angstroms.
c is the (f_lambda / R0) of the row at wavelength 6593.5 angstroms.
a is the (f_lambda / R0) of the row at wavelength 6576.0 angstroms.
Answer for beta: 1.4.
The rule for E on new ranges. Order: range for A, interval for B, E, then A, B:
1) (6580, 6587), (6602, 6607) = 1.036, 278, 288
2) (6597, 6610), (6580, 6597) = 0.921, 288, 265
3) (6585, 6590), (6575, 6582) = 1.305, 220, 287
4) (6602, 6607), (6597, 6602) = 1.012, 288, 291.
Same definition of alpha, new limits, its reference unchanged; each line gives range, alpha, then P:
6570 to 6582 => 0.175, 11.5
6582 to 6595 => 0.140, 14.3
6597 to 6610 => 0.155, 12.9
